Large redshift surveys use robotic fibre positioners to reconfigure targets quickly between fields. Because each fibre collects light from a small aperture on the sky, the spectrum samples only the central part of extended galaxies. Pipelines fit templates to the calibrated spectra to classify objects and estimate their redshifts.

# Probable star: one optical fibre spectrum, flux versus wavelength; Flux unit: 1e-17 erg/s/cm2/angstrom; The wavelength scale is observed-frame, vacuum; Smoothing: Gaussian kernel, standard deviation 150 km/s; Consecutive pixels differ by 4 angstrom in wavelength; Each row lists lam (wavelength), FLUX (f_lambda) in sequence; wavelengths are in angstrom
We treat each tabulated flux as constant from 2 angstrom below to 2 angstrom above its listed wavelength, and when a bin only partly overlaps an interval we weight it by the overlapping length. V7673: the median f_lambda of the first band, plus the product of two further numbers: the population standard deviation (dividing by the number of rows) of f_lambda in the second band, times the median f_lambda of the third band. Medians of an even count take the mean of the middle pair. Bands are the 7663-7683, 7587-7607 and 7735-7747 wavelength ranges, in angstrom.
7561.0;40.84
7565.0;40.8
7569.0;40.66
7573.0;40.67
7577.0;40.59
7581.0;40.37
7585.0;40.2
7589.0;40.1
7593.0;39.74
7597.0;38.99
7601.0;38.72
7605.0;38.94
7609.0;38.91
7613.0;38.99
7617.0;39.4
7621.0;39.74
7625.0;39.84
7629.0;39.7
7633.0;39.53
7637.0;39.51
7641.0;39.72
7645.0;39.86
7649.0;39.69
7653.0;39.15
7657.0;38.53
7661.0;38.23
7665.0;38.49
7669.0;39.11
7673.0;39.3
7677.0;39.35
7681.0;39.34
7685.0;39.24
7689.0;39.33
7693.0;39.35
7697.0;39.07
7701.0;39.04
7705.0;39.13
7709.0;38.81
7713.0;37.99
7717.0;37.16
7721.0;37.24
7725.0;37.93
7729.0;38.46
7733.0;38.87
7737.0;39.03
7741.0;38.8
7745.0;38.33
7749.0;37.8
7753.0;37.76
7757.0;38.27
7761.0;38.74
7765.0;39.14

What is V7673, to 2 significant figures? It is 60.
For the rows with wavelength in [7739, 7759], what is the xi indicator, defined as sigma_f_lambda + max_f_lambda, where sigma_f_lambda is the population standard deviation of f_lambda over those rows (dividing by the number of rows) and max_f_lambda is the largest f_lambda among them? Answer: 39.2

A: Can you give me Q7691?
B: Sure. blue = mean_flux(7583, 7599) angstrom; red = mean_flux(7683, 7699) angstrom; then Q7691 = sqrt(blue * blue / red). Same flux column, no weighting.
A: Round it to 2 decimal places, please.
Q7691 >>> 6.35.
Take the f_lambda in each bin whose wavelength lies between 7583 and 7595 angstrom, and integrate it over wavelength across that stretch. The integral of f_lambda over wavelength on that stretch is 480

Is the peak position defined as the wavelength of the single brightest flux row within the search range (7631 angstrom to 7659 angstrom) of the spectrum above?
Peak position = 7645.0 angstrom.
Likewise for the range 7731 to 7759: 7737.0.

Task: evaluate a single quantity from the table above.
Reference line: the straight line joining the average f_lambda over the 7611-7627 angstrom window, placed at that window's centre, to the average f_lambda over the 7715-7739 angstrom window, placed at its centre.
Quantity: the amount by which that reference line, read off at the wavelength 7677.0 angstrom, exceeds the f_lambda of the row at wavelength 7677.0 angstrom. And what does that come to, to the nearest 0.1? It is -0.6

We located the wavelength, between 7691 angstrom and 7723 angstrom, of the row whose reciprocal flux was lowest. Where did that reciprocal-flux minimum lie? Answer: 7693.0 angstrom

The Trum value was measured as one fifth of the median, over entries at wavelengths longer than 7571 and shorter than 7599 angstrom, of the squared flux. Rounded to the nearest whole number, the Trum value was 323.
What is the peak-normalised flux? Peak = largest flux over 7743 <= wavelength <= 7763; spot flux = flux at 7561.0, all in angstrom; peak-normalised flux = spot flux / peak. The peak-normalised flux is 1.05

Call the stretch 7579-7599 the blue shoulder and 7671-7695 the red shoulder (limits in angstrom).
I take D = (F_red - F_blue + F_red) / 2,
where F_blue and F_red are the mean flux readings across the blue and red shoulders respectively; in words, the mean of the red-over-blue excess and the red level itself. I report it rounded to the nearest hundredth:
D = 19.38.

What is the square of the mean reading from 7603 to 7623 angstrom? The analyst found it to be 1536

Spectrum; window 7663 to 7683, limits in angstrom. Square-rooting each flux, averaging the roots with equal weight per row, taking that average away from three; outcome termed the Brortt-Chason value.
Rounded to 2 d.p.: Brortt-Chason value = -3.25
